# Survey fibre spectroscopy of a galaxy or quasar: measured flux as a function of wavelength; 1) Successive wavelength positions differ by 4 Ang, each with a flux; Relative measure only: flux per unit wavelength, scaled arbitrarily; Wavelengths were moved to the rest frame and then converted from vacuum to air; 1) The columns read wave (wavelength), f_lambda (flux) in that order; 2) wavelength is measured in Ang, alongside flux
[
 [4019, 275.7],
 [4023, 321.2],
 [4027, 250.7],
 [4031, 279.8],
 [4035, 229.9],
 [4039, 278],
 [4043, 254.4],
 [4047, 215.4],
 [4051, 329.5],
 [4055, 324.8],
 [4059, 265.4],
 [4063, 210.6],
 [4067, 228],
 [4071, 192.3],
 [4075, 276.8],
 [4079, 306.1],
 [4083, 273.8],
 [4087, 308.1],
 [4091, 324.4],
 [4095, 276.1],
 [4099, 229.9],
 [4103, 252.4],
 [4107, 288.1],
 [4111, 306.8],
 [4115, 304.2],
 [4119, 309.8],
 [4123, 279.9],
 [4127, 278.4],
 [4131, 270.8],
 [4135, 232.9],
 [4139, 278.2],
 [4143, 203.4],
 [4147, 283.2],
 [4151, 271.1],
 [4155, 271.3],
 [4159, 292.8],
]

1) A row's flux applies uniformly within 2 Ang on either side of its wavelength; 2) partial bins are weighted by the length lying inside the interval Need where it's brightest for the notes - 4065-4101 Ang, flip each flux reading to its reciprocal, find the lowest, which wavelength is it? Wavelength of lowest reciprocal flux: 4091 Ang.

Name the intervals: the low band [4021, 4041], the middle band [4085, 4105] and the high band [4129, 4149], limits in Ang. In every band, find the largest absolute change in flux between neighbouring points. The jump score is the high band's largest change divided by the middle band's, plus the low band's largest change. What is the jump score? 72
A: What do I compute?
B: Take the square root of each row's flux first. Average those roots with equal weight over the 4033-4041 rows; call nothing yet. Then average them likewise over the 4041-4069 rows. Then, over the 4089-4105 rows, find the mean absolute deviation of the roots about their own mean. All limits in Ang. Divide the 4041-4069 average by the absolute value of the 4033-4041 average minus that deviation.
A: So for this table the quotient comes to 1.07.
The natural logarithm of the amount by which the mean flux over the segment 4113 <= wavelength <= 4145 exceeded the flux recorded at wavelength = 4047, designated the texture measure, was 4.0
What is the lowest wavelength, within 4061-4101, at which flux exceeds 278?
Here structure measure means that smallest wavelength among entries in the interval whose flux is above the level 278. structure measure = 4079 Ang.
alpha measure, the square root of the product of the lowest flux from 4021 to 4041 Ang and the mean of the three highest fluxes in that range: 260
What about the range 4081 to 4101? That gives 264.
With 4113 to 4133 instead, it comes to 284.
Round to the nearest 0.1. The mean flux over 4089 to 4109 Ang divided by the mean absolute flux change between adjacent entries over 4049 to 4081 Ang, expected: 6.7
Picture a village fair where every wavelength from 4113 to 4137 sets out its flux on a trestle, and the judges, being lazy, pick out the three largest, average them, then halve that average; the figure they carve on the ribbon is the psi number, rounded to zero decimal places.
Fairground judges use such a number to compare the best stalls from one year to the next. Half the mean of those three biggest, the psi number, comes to 149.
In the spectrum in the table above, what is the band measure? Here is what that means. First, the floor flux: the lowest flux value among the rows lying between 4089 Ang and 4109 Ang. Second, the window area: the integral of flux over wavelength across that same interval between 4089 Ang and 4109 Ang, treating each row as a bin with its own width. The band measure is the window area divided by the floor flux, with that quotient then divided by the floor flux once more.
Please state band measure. 0.104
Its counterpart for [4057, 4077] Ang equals 0.127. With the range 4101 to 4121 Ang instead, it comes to 0.092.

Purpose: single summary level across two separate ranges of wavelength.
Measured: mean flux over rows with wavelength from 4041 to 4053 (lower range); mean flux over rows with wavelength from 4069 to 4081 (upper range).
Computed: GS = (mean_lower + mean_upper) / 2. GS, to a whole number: 262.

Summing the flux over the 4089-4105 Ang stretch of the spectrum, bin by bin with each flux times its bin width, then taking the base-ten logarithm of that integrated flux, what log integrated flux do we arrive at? 3.64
